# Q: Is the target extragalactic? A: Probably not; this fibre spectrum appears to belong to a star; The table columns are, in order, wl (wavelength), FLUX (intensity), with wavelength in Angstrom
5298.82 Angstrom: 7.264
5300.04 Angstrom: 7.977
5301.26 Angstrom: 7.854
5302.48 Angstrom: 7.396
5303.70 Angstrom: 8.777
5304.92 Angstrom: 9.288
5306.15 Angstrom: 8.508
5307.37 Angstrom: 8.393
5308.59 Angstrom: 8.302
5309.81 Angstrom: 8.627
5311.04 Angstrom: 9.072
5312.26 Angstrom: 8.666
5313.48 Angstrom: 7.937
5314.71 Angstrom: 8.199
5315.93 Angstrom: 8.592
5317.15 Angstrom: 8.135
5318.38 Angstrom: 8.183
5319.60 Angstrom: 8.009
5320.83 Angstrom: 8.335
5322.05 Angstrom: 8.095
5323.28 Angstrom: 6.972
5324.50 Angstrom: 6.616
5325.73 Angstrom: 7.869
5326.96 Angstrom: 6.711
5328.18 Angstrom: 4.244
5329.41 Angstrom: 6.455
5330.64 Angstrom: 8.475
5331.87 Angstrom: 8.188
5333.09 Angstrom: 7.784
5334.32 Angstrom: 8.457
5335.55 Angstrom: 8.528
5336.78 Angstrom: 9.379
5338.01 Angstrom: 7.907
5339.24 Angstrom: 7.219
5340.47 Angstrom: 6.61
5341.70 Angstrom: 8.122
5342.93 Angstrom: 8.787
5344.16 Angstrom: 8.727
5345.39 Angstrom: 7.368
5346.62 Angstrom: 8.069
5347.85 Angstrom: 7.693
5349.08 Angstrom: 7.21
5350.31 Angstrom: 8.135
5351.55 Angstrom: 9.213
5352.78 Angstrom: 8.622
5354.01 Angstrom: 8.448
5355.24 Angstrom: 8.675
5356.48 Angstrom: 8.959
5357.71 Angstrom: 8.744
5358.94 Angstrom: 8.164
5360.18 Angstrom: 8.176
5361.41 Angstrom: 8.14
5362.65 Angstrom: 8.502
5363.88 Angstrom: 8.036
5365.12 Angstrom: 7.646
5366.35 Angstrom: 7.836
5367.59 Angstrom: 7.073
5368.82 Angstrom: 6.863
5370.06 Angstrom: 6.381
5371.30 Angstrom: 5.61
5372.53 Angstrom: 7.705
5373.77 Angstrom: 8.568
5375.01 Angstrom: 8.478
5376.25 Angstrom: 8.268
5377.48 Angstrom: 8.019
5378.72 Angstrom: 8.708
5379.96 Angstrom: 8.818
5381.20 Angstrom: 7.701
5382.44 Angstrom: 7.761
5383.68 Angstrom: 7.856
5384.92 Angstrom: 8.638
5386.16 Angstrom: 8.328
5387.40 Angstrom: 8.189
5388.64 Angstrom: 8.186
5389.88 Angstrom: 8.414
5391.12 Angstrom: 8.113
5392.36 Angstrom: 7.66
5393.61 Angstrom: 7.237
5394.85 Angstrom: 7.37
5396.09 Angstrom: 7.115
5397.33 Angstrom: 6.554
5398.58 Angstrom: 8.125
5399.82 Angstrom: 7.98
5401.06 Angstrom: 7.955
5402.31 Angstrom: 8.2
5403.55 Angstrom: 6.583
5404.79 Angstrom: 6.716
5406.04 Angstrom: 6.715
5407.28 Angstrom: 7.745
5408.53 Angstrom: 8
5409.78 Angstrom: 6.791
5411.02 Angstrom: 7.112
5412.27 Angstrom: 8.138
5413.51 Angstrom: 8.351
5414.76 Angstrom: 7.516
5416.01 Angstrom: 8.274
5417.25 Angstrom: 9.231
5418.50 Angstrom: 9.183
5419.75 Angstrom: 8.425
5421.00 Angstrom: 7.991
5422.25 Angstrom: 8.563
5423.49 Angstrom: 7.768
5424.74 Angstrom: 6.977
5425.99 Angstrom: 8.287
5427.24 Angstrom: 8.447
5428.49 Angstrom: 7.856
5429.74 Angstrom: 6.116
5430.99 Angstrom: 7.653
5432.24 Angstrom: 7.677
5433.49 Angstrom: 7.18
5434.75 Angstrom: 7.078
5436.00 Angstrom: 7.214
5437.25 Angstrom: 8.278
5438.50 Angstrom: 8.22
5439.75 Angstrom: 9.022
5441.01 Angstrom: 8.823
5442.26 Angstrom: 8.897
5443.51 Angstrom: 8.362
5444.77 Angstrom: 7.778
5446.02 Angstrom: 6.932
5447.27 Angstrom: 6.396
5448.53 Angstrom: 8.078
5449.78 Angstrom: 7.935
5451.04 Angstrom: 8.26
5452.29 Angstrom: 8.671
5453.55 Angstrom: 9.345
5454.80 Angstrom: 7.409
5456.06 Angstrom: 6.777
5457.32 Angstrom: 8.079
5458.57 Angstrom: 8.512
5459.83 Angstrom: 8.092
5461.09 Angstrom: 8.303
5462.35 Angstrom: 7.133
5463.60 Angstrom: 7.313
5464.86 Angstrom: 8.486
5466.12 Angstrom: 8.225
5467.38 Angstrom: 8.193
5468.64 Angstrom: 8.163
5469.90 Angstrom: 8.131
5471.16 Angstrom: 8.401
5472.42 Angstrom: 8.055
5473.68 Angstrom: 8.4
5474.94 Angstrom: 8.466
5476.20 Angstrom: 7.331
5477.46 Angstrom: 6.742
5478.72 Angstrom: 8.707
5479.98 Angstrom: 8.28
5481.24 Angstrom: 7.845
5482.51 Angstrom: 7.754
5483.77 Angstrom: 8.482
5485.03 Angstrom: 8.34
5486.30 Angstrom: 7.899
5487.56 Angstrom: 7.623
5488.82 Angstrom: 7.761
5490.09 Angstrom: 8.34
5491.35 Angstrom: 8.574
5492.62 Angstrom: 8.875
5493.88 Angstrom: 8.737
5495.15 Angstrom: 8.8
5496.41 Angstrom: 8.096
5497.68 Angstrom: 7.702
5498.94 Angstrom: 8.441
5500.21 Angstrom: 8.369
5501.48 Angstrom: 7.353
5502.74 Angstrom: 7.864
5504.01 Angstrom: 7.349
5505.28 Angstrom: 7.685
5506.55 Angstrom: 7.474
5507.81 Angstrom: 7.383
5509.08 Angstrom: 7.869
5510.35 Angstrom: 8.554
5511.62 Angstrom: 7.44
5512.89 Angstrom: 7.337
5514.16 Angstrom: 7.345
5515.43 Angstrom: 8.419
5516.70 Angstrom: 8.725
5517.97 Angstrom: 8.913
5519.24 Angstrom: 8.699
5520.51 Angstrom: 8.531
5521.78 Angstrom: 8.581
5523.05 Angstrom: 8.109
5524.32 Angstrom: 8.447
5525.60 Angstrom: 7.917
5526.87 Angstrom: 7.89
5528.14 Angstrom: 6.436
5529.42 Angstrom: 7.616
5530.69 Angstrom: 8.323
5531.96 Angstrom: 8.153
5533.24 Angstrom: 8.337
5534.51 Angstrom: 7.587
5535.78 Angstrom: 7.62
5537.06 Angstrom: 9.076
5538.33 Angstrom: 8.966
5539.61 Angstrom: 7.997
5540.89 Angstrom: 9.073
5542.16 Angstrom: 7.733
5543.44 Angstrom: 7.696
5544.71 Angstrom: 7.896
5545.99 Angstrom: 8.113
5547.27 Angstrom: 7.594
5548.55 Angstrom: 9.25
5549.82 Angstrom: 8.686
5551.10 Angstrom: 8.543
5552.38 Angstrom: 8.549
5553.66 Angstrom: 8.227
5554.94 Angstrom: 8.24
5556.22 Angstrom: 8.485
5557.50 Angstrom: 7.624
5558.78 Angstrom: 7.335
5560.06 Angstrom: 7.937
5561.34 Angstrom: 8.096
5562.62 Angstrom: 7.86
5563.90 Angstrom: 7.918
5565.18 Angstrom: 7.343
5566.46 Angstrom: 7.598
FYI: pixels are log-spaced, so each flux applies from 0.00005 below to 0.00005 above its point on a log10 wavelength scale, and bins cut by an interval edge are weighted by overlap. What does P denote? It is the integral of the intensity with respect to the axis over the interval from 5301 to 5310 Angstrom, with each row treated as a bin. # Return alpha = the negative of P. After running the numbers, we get -75.6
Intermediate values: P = 75.6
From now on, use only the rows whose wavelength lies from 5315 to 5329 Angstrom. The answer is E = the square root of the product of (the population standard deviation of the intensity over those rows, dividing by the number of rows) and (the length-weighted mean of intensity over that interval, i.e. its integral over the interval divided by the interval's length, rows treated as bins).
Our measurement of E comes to 3.0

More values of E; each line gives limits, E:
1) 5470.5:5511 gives 2.0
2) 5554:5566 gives 1.7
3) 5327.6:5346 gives 3.1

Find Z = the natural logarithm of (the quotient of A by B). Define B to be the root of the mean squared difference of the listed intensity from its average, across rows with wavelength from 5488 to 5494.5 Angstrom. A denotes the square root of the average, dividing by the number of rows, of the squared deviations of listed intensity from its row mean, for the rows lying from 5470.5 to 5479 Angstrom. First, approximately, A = 0.66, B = 0.39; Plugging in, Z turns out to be 0.53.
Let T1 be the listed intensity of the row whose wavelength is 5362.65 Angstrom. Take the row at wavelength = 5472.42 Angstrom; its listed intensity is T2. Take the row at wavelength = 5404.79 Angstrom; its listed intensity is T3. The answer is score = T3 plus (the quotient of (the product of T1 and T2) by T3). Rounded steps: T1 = 8.502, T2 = 8.055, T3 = 6.716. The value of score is 16.9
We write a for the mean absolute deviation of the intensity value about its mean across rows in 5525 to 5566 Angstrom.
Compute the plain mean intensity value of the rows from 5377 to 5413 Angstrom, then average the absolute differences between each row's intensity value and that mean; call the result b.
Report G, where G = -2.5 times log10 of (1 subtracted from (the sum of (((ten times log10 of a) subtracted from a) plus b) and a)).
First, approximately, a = 0.45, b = 0.53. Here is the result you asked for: -1.49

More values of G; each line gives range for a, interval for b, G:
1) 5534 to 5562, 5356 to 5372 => -1.51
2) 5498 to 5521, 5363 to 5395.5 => -1.32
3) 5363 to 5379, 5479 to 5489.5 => -0.86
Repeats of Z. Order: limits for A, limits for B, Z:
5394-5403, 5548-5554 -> 0.53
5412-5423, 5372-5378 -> 0.49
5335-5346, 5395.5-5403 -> 0.32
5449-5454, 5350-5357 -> 0.42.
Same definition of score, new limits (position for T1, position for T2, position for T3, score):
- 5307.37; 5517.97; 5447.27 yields 18.1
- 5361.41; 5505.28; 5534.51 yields 15.8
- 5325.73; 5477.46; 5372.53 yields 14.6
